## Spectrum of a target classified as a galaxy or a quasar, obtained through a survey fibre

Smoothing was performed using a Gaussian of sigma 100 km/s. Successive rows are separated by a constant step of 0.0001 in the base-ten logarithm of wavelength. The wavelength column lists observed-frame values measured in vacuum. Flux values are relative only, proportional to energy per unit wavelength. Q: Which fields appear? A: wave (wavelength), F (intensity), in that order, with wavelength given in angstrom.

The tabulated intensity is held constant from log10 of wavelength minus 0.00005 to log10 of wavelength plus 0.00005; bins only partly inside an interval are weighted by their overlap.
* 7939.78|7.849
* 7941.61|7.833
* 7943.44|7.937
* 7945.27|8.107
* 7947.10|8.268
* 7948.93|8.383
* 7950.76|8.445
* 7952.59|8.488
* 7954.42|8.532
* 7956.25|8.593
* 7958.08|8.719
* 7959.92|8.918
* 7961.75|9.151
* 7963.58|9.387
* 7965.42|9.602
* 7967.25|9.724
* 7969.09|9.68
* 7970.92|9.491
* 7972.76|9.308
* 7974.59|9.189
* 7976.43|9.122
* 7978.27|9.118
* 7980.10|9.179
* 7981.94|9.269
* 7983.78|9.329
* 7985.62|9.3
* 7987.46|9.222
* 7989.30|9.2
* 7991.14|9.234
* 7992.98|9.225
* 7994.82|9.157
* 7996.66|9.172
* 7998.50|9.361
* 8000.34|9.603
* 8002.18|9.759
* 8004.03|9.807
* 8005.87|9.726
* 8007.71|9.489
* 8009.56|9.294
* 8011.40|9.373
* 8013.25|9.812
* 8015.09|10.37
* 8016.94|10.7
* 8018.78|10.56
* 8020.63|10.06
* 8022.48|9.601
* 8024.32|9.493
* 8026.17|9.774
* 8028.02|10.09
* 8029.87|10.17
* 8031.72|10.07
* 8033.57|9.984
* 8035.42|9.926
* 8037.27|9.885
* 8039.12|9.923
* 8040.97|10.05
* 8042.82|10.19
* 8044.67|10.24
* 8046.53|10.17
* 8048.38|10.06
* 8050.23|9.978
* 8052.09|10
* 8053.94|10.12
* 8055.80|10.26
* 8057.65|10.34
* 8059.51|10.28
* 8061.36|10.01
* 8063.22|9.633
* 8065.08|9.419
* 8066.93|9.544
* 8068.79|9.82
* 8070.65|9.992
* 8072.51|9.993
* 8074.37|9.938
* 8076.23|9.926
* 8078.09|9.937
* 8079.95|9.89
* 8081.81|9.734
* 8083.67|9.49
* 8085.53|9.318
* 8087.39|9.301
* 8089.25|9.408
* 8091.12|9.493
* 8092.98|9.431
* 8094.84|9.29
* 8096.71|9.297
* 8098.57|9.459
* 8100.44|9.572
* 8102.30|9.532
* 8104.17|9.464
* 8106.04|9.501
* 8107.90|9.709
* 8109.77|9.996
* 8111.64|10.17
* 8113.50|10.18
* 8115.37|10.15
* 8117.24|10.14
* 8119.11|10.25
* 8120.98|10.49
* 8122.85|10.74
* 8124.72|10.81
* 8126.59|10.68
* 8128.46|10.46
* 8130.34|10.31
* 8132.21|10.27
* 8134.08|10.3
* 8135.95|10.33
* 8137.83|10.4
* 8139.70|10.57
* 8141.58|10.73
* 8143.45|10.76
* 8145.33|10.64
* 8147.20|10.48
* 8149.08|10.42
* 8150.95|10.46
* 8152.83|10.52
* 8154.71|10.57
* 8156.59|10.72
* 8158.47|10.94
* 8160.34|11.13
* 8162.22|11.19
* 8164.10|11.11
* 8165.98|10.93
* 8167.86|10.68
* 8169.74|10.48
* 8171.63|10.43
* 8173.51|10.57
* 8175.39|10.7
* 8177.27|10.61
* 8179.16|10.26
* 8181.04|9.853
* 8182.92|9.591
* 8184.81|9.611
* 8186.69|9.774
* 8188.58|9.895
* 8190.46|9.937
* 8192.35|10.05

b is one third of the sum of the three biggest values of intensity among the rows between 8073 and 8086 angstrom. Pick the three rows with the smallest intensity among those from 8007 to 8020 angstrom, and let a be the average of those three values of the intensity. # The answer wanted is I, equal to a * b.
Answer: 93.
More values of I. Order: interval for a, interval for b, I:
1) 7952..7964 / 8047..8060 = 88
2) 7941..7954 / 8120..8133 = 86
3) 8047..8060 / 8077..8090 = 99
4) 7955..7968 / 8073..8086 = 87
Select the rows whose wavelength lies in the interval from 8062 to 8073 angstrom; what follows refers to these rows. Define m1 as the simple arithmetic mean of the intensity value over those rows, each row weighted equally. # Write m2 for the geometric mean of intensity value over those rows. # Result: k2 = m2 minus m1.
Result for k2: -0.0025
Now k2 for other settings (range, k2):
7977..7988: -0.0003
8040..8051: -0.0004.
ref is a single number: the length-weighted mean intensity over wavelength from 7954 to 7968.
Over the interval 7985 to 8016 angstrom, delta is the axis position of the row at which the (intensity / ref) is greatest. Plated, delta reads 8015.09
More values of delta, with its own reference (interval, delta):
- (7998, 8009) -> 8004.03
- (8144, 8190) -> 8162.22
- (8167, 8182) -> 8175.39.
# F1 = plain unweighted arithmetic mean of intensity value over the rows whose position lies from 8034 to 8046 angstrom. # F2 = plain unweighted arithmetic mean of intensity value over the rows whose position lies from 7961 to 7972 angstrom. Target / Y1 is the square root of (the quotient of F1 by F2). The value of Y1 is 1.03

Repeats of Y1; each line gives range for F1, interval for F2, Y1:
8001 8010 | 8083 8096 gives 1.01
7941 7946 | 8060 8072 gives 0.90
